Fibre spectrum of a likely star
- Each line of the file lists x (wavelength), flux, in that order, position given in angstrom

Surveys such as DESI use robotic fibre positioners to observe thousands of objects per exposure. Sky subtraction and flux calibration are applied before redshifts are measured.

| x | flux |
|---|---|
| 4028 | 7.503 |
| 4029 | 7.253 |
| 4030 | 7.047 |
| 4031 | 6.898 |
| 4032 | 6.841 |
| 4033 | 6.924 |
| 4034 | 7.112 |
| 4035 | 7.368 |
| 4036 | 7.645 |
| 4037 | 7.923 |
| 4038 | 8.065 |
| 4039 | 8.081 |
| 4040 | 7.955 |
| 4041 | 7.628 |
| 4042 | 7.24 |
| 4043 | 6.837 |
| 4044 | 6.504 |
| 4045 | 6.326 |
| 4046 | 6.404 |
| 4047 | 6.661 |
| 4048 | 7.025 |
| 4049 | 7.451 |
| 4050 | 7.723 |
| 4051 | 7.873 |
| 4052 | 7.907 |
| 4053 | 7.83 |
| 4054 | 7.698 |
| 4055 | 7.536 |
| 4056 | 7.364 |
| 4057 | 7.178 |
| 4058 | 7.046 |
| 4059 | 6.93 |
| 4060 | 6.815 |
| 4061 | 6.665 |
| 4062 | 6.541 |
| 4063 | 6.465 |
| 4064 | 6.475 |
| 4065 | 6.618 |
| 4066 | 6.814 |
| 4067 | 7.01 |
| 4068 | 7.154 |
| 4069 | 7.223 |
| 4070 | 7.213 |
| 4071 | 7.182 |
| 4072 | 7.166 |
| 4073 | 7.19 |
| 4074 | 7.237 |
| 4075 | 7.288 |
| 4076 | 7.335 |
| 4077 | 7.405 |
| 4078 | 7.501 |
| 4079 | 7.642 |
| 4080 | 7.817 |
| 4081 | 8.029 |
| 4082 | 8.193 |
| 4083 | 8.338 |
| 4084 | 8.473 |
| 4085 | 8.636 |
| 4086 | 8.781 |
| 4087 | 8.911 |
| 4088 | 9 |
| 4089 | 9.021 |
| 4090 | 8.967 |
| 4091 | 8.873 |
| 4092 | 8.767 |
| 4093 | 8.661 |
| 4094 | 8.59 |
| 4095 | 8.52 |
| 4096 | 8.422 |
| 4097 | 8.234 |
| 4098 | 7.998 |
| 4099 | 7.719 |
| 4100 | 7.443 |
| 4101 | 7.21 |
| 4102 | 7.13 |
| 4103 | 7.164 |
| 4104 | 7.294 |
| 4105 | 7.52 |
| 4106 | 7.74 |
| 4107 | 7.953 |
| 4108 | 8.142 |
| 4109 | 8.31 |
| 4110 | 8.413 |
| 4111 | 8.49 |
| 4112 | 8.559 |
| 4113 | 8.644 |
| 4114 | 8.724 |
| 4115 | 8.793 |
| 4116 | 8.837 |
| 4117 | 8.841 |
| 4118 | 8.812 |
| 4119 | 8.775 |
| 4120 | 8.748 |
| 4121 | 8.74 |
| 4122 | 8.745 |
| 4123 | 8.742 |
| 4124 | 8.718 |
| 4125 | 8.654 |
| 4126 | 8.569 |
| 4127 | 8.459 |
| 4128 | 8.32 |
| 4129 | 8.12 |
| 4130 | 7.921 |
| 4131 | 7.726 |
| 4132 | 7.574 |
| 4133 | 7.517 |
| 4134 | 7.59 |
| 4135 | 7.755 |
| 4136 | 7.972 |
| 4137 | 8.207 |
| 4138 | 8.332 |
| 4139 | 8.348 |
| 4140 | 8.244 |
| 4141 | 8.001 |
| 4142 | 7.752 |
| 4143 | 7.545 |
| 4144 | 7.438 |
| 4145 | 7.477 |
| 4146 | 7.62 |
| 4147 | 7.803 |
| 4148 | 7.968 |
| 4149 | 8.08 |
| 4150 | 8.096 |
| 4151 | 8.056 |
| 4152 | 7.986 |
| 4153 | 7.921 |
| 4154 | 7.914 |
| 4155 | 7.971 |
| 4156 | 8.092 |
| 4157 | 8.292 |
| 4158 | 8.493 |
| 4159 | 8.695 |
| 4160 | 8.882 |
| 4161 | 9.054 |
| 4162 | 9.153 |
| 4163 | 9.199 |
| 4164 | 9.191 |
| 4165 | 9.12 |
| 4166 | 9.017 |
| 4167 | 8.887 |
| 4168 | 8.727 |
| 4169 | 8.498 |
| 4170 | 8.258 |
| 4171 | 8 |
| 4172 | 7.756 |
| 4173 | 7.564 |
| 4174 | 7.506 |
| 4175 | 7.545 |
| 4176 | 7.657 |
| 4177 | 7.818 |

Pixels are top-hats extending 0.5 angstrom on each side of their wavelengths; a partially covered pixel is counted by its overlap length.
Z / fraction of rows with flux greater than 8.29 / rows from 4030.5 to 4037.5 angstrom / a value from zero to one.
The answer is 0.00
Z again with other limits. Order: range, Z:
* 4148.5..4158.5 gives 0.20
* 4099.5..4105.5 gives 0.00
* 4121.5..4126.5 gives 1.00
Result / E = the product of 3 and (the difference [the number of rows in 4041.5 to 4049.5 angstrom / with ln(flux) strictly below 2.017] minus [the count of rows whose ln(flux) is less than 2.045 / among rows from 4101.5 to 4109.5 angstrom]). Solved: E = 12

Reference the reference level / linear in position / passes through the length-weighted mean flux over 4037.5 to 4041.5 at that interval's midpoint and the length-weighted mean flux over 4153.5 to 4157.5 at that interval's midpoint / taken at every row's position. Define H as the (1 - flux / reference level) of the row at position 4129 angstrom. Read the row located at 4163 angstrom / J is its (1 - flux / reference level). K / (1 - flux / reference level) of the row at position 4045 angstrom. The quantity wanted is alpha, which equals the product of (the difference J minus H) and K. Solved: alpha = -0.026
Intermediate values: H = -0.01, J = -0.14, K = 0.20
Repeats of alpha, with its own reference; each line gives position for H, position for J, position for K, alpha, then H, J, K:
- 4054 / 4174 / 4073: 0.004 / 0.03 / 0.07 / 0.10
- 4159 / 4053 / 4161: -0.011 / -0.08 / 0.01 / -0.12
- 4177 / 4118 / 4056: -0.010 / 0.03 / -0.10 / 0.07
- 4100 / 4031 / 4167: -0.006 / 0.07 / 0.13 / -0.10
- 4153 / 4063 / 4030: 0.019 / 0.02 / 0.19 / 0.11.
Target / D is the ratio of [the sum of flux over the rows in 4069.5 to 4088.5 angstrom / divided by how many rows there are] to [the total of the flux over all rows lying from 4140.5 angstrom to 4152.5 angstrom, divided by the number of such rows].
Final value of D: 1.01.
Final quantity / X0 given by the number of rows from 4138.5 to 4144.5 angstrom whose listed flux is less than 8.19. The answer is 4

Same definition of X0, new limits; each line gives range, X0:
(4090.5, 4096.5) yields 0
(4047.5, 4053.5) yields 6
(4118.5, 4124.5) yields 0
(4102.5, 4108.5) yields 6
